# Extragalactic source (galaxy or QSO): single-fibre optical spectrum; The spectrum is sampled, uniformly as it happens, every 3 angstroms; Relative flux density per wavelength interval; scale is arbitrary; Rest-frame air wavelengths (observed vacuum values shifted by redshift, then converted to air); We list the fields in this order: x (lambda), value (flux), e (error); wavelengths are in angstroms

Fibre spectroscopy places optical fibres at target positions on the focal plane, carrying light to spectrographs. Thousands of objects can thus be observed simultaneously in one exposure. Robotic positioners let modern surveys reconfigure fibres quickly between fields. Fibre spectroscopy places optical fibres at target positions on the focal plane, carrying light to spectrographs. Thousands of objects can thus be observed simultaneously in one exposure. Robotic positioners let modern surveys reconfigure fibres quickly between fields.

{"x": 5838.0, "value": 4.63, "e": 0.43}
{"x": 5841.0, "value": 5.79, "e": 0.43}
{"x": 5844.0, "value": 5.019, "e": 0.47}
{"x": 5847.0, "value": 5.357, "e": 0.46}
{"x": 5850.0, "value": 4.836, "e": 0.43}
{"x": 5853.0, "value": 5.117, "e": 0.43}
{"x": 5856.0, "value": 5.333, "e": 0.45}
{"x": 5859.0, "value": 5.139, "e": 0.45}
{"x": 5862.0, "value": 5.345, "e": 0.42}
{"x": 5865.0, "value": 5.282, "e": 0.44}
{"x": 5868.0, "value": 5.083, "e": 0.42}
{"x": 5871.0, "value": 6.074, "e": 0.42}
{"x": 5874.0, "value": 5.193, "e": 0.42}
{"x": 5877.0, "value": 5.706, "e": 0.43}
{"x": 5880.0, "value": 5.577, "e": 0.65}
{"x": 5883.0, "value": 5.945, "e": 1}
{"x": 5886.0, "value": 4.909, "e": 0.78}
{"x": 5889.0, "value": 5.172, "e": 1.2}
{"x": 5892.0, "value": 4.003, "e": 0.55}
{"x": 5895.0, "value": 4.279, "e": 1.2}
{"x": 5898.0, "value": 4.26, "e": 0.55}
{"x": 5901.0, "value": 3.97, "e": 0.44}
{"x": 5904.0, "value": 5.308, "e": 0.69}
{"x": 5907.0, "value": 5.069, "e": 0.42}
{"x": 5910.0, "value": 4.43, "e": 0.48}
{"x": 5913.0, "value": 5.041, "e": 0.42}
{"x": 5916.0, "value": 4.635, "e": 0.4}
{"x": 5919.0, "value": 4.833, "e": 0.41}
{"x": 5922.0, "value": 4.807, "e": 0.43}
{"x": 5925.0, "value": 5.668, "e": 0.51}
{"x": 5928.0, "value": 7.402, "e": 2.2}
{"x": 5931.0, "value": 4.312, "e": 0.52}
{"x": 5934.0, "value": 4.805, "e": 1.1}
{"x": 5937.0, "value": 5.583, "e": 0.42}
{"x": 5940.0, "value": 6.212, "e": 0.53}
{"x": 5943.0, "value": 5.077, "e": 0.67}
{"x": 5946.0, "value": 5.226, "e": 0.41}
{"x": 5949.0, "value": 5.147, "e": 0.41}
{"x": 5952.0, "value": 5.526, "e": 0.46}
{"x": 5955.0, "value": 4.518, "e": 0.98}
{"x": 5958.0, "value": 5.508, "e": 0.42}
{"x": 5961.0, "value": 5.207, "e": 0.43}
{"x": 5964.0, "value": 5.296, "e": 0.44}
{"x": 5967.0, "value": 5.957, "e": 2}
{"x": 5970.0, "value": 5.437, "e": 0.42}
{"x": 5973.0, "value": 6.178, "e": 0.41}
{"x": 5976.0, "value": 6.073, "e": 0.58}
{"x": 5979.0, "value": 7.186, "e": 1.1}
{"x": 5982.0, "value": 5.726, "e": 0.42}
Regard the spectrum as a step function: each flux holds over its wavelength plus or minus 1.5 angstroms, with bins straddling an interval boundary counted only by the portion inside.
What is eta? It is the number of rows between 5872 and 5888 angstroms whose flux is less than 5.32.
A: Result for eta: 2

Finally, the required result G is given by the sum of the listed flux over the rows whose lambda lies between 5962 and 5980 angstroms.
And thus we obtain 36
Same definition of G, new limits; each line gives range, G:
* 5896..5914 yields 28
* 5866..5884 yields 34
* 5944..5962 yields 31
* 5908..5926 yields 29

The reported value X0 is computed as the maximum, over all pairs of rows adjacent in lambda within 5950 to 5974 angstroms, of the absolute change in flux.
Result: 1.0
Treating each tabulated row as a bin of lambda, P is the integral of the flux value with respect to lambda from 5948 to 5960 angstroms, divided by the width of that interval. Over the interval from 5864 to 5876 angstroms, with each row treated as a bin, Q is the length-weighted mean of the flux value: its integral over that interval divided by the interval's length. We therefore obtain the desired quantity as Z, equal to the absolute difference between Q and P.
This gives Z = 0.25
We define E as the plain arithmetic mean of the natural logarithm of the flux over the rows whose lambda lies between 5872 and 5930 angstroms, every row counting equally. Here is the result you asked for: 1.611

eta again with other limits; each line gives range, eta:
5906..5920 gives 5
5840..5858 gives 3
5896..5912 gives 5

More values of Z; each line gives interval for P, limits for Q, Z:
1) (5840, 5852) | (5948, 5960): 0.05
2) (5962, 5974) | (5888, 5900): 1.30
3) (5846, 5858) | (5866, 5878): 0.34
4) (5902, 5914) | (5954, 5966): 0.27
